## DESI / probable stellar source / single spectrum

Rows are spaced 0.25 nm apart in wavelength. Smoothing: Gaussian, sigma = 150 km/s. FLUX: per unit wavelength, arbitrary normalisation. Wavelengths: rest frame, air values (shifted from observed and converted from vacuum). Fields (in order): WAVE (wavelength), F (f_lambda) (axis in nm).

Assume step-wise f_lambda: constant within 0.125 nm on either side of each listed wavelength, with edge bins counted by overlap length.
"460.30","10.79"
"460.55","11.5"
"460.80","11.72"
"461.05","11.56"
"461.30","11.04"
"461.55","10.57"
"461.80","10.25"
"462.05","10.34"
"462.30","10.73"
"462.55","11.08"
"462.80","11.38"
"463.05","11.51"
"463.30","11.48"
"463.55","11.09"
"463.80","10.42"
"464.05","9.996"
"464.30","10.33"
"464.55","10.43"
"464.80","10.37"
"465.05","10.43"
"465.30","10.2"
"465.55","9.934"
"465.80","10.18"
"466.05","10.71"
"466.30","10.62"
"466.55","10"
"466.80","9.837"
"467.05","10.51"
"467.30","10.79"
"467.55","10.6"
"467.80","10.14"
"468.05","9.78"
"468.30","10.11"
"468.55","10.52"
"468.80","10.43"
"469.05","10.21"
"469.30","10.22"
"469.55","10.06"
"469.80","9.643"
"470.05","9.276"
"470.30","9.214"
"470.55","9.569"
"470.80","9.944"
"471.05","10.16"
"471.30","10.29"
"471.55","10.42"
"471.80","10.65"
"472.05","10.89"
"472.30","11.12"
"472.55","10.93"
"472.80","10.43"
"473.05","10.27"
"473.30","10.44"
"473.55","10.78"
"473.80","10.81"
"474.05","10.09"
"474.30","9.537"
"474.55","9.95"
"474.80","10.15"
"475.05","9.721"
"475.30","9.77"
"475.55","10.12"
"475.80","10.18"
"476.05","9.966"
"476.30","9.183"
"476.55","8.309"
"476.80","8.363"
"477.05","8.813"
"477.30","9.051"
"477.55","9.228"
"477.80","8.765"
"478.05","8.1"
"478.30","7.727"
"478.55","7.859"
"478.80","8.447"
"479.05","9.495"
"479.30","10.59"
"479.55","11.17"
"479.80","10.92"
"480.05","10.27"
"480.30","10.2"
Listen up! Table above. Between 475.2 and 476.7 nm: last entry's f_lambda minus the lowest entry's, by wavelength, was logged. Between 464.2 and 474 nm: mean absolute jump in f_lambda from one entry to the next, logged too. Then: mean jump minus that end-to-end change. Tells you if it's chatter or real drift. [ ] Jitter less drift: 1.7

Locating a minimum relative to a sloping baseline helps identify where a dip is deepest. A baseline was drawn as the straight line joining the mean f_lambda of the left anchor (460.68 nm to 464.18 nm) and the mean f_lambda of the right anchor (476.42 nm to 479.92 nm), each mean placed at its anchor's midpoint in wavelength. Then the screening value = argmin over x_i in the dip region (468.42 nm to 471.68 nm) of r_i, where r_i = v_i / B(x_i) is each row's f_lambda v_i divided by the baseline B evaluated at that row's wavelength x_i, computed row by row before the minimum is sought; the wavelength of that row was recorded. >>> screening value 470.30 nm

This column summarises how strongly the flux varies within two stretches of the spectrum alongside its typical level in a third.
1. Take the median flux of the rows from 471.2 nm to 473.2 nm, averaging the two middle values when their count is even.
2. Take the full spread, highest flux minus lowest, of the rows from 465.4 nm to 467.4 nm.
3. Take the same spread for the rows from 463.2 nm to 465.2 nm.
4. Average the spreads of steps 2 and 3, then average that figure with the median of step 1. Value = 5.88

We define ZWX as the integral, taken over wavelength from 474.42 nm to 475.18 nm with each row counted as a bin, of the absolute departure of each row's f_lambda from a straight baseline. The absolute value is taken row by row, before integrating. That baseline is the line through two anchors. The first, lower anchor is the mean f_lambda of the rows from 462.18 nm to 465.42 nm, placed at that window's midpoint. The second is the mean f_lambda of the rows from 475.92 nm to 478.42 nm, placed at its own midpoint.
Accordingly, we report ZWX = 0.63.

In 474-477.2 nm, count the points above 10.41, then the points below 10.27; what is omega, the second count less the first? 13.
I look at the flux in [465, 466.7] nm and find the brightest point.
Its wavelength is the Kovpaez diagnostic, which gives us 466.05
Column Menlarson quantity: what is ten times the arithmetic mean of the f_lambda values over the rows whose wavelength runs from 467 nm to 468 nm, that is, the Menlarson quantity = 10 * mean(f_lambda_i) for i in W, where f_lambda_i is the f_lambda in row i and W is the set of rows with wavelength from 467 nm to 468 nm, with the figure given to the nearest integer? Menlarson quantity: 105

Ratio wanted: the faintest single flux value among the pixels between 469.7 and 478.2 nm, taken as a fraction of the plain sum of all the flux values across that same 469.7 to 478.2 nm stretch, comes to 0.02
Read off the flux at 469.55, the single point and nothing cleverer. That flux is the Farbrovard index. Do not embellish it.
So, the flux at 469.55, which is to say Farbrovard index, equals 10.06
